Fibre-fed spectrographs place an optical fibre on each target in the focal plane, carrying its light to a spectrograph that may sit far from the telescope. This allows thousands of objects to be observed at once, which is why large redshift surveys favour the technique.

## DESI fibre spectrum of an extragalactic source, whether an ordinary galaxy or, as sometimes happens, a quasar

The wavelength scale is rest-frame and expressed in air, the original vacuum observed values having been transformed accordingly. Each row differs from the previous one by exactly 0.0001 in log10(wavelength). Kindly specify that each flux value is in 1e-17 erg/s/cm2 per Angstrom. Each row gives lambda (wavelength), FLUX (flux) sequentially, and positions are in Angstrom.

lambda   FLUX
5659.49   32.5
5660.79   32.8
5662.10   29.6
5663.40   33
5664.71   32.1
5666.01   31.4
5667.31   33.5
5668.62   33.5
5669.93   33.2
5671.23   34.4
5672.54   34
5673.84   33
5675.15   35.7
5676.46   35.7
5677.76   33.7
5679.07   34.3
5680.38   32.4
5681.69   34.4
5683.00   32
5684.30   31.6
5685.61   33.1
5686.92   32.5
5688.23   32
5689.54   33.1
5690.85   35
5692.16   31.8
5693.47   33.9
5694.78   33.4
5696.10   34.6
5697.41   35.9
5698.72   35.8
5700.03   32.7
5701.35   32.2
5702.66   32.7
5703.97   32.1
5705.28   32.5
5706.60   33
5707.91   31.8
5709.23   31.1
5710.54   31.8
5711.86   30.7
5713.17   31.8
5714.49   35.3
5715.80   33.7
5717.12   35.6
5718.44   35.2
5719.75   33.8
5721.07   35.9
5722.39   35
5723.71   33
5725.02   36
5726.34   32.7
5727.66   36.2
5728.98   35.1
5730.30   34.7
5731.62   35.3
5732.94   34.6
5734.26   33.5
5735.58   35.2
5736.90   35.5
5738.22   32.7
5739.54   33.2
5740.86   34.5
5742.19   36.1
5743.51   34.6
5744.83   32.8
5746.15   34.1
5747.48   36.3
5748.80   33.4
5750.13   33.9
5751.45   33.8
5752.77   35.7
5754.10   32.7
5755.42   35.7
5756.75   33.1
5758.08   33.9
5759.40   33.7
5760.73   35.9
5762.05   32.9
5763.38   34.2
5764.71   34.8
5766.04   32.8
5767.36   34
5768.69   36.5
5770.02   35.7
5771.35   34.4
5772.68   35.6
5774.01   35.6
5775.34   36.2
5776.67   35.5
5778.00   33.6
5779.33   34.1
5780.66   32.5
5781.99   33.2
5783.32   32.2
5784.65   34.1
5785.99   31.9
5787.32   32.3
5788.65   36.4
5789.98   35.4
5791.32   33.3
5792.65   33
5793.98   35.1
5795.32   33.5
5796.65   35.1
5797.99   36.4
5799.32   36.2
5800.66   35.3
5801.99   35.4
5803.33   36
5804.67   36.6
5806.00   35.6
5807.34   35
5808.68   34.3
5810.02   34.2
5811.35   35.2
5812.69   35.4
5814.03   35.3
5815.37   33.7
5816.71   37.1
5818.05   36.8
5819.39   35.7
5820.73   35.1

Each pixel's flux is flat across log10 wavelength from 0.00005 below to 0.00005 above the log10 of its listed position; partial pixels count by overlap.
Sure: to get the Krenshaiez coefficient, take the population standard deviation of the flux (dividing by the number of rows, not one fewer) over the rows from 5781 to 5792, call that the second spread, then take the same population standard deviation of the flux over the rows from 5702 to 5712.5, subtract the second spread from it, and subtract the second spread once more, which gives -2.3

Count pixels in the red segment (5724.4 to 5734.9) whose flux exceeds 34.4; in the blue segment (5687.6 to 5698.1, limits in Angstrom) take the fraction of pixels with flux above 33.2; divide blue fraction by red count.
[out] 0.104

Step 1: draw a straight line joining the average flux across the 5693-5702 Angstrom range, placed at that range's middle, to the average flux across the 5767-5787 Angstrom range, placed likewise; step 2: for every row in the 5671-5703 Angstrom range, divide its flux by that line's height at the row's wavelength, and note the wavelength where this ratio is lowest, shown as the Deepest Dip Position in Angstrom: 5684.30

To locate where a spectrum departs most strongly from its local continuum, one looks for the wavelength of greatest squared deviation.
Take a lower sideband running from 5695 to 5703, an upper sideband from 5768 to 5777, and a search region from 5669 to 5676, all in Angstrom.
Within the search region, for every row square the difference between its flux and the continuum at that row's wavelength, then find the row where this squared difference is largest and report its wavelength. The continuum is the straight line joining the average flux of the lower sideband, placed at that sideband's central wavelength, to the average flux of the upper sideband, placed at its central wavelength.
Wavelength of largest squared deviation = 5675.15 Angstrom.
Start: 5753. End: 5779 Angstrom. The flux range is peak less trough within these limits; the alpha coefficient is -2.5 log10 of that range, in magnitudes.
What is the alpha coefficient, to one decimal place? -1.4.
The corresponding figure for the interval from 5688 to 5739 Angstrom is -1.9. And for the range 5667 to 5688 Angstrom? -1.5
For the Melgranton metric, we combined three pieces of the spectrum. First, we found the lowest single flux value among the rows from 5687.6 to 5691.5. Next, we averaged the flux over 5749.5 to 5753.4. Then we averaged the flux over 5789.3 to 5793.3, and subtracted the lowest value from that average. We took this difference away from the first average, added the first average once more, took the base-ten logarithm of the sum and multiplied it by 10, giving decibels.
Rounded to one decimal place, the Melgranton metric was 18.3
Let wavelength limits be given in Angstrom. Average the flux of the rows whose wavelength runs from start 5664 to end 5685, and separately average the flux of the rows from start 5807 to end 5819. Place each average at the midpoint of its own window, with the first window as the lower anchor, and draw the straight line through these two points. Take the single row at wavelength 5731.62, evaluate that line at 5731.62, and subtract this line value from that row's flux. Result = 1.1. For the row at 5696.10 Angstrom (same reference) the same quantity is 0.9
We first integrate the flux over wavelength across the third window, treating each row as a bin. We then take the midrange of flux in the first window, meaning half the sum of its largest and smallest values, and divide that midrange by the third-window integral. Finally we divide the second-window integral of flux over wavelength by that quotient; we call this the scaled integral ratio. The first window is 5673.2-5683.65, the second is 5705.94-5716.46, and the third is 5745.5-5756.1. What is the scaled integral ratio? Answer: 3675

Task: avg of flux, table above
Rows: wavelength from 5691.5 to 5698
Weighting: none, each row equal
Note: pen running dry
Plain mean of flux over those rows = 33.9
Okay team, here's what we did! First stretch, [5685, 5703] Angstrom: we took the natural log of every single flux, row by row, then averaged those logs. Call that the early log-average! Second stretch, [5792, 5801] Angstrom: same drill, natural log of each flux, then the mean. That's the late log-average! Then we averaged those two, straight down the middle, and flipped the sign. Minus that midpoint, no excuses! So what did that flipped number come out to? -3.53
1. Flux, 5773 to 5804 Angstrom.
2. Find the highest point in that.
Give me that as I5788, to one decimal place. 36.4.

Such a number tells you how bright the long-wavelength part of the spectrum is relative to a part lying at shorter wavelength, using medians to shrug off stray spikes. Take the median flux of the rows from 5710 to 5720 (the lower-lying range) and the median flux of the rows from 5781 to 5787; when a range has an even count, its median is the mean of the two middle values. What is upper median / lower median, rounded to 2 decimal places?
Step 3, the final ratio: 0.97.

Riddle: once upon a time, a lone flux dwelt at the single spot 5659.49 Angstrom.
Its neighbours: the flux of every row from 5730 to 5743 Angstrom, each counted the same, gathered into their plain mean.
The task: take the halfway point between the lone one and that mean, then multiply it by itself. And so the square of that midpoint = 1123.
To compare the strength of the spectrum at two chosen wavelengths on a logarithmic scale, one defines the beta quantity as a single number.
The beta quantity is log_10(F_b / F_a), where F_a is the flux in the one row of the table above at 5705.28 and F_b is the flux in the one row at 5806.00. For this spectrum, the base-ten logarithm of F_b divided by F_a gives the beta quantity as 0.040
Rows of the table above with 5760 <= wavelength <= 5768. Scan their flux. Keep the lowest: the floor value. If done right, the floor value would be 32.8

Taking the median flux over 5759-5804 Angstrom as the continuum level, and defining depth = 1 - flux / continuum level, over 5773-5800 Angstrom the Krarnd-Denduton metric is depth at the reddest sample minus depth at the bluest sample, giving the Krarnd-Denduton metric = -0.02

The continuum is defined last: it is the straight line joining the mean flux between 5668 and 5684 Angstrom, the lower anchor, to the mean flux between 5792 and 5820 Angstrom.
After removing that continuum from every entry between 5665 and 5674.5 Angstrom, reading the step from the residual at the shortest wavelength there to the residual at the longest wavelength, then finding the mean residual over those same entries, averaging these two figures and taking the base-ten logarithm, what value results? -0.30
